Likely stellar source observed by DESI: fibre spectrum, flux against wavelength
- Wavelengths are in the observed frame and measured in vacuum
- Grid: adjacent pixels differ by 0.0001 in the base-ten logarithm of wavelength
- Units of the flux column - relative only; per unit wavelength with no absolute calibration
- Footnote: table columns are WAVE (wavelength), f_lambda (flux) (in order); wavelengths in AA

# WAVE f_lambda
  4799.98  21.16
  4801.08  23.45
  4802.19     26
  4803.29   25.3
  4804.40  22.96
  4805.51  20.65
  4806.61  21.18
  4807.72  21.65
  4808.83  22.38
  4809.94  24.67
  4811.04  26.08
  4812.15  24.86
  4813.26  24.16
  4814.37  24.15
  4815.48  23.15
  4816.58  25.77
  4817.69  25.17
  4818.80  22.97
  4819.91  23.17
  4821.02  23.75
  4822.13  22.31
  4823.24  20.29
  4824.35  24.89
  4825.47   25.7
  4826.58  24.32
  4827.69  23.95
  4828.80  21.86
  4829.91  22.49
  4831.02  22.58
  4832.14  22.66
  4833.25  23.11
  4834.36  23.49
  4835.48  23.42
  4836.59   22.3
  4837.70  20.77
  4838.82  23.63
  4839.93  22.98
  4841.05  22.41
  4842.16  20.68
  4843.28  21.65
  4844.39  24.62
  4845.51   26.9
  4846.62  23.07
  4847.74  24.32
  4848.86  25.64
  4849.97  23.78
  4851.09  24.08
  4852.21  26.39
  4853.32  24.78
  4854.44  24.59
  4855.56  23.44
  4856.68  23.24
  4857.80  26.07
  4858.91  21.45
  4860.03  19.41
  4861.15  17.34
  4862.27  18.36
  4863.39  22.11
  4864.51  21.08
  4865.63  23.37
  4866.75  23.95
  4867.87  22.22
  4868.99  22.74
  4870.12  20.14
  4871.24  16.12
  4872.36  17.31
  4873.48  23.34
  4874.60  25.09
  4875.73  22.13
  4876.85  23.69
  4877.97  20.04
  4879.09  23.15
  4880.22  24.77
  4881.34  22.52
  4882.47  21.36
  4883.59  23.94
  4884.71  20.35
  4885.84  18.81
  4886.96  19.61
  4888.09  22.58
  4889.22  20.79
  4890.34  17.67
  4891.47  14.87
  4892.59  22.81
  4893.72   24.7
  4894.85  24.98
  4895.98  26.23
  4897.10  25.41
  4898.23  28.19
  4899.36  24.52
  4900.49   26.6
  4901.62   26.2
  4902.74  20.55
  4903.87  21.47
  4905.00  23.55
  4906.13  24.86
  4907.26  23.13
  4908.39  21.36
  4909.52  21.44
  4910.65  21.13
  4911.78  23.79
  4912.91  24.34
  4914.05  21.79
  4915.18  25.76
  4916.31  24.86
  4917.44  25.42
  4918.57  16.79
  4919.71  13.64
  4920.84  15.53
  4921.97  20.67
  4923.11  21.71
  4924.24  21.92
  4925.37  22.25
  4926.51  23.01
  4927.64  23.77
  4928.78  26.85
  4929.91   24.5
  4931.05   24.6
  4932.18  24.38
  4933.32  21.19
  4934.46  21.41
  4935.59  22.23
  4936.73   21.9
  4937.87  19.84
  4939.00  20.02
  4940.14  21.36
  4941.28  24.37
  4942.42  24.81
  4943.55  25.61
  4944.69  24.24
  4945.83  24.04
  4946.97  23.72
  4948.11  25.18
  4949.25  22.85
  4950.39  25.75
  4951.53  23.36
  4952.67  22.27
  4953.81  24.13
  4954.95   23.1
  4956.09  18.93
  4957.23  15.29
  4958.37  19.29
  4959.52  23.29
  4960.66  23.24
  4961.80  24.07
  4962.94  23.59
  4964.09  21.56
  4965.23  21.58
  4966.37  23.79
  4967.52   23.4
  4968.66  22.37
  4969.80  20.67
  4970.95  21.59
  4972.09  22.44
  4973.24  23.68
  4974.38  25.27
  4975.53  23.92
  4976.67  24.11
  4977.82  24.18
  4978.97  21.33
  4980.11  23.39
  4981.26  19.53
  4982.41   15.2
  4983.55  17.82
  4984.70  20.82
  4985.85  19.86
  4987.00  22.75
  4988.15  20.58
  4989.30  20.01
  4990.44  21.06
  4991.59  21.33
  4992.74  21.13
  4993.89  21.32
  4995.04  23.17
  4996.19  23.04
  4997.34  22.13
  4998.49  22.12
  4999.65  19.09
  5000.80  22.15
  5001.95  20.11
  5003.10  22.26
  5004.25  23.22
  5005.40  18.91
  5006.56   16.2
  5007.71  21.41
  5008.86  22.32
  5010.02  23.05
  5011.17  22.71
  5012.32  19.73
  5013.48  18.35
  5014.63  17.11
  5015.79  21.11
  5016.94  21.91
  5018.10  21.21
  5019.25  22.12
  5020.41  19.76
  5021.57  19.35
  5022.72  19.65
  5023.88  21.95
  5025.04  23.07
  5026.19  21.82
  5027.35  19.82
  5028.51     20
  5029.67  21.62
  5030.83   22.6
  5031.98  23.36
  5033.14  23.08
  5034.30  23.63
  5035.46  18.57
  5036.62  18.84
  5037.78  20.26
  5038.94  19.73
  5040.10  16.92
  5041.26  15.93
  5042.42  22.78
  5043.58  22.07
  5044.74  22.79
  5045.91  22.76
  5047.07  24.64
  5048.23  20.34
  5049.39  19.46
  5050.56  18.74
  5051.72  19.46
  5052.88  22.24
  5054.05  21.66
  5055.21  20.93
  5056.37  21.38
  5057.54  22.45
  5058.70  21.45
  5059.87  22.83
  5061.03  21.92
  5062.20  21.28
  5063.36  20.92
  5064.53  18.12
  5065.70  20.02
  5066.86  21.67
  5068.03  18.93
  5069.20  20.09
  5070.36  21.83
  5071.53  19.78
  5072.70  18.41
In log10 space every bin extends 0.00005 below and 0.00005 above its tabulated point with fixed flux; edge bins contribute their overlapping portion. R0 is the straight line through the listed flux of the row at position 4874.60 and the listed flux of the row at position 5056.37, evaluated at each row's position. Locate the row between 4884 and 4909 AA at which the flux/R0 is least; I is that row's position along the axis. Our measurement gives 4891.47 AA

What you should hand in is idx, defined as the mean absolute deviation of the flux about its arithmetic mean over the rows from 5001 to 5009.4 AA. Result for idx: 1.9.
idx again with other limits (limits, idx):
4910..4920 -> 3.2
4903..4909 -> 1.2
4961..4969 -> 0.9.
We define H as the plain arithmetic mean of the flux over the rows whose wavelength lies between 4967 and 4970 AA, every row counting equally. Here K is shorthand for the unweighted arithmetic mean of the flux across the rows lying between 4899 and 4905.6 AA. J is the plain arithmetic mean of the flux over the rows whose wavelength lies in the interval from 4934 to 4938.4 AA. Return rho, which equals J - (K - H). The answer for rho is 20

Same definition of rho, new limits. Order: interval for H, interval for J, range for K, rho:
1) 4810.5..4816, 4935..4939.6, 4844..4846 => 20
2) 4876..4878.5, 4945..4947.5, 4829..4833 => 23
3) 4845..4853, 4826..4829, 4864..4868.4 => 26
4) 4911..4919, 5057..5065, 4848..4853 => 20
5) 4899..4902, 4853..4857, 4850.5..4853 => 25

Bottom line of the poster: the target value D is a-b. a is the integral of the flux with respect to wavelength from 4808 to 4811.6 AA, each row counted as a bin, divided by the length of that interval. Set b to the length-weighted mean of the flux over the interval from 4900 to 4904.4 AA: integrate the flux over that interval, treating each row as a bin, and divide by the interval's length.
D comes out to 0.5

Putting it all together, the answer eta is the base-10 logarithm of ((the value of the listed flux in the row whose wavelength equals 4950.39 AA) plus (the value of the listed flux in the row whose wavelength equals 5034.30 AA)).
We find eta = 1.69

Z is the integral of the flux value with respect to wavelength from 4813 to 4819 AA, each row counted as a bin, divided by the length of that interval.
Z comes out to 24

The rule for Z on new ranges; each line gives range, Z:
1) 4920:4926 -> 20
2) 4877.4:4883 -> 22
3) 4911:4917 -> 24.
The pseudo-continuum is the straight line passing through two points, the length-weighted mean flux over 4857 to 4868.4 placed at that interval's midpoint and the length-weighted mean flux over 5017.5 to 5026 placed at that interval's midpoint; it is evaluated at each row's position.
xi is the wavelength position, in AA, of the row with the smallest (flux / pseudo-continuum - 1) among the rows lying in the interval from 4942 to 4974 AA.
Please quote 4957.23 AA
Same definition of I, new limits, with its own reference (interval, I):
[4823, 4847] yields 4823.24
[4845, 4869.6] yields 4861.15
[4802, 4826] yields 4823.24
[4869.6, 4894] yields 4891.47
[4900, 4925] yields 4919.71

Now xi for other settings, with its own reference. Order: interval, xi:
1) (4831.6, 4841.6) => 4837.70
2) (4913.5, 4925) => 4919.71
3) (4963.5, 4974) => 4969.80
